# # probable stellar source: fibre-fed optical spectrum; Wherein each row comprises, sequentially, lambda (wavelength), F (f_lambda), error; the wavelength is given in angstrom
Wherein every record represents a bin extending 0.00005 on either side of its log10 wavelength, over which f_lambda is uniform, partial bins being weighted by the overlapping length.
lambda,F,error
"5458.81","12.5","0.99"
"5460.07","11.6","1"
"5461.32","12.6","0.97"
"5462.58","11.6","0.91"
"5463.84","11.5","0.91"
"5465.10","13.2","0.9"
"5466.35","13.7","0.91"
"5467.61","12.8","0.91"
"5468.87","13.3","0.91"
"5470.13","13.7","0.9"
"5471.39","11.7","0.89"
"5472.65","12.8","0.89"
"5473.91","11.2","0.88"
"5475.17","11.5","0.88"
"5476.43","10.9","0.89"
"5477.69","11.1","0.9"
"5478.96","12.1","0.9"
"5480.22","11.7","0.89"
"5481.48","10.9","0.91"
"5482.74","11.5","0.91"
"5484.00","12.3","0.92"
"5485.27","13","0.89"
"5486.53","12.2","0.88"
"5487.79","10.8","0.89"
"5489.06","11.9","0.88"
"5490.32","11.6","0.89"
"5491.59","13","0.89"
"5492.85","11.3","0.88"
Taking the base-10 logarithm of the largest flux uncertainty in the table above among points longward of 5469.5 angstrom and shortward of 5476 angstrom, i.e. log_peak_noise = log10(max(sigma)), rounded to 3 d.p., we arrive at -0.046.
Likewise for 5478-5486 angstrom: -0.036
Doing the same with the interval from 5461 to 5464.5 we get -0.013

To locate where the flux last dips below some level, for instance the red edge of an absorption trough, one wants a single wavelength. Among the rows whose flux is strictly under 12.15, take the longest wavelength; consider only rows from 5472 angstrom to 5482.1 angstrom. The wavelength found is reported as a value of 5481.48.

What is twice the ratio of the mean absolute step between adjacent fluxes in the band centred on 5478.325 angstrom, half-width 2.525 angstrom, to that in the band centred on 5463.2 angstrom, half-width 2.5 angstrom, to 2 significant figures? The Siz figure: 1.1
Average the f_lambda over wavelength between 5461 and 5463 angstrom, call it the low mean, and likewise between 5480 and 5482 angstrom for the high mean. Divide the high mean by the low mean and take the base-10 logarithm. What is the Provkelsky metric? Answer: -0.030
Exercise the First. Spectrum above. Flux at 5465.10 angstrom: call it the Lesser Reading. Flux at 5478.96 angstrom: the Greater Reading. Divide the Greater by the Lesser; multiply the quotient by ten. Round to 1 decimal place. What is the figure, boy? 9.2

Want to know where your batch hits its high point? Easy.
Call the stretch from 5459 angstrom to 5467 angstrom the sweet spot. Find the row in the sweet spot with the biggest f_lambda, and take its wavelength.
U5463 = 5466.35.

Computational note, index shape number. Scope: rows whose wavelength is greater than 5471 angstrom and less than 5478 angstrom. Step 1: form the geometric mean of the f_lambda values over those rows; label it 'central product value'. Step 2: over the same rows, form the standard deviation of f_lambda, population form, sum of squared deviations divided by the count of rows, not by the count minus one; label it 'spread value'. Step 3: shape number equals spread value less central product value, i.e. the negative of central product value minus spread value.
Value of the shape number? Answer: -10.9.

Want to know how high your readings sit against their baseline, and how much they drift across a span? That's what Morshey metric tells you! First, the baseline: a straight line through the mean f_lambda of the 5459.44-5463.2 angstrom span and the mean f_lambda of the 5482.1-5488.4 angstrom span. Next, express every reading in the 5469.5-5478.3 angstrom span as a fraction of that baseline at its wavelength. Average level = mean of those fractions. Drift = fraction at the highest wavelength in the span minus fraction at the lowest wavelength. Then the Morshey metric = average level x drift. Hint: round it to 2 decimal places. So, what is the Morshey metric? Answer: -0.22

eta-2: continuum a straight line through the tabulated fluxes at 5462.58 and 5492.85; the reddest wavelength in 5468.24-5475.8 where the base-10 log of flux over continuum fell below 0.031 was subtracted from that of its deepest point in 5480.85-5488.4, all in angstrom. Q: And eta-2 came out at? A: 12.6 angstrom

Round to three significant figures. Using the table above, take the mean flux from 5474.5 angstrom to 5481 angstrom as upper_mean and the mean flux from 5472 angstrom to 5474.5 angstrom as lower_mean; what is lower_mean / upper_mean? 1.05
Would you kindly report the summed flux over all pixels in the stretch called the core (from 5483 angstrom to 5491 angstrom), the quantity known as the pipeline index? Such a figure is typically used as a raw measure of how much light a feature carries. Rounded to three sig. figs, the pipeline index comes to 71.8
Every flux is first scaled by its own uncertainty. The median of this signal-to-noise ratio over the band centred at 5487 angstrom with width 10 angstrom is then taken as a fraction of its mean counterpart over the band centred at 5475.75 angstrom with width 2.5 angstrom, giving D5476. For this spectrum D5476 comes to 1.06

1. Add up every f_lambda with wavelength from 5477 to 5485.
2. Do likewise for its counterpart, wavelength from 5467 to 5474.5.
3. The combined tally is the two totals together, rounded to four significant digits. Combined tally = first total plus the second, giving 145.1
